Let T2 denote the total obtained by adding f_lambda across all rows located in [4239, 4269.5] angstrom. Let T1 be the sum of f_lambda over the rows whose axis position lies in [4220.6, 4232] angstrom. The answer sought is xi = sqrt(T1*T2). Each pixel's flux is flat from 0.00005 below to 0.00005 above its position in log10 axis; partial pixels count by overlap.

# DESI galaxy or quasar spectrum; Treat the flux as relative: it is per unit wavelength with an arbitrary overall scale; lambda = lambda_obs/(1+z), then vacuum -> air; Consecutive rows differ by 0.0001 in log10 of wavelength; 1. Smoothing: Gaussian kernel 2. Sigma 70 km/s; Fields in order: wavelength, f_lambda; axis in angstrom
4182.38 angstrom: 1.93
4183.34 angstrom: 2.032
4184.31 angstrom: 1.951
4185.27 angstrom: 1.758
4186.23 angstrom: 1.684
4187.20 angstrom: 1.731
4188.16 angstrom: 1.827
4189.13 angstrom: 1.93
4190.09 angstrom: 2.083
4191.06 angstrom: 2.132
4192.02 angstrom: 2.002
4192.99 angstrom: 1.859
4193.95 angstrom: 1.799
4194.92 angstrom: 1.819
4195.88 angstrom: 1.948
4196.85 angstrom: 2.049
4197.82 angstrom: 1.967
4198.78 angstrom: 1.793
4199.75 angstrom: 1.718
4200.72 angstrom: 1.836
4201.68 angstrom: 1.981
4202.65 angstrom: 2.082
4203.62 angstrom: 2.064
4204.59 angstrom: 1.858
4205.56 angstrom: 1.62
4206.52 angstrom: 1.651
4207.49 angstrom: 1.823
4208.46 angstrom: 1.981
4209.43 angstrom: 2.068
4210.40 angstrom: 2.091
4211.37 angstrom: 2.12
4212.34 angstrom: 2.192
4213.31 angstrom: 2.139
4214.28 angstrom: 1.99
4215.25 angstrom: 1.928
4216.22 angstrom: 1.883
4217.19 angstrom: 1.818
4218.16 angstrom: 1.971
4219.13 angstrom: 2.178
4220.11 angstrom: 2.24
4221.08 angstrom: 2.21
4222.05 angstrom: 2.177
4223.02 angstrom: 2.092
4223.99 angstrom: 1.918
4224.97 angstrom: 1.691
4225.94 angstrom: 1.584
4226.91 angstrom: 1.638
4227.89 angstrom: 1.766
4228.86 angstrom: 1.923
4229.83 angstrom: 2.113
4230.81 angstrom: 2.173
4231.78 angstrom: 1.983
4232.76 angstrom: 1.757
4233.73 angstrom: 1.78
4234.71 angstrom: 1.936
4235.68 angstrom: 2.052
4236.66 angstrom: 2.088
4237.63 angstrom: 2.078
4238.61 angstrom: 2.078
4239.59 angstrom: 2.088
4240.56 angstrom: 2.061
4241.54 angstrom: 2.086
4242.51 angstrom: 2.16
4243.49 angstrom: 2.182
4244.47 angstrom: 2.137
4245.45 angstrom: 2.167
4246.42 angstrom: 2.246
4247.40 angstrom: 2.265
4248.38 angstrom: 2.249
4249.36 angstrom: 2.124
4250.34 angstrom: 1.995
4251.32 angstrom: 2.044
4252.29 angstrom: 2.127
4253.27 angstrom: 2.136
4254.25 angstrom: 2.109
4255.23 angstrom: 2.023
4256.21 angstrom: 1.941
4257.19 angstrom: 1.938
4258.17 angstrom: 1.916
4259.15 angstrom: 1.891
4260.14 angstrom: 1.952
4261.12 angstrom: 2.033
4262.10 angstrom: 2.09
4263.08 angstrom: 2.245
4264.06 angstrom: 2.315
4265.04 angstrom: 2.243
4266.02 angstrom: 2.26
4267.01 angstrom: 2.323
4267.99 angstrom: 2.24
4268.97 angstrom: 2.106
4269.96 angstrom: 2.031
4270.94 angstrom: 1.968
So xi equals 39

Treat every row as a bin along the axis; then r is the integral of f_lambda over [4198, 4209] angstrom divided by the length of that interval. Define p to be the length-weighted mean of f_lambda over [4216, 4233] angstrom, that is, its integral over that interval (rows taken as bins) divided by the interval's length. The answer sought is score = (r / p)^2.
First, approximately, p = 1.95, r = 1.86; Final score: 0.91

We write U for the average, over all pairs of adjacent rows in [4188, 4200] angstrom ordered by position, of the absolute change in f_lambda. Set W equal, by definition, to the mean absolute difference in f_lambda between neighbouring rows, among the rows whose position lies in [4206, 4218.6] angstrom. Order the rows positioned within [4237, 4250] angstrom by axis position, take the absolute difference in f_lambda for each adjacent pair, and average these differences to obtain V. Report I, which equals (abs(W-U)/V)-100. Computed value -99.68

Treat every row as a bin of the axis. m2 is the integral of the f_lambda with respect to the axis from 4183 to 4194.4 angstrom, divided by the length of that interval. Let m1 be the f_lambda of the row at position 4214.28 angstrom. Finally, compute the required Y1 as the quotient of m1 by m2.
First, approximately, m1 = 1.99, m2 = 1.90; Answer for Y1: 1.05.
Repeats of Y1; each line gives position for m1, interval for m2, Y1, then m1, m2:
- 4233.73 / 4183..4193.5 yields 0.93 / 1.78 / 1.91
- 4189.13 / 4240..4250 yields 0.89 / 1.93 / 2.16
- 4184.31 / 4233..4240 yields 0.97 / 1.951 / 2.00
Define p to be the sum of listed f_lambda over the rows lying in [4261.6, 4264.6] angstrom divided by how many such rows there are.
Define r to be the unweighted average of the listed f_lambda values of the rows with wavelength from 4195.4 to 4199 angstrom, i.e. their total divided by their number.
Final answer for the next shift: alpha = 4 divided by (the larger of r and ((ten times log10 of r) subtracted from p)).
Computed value 2.06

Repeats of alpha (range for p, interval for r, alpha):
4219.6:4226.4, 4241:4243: 1.88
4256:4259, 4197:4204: 2.08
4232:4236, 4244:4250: 1.82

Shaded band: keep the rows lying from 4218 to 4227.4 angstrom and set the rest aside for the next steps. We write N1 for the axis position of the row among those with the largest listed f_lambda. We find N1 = 4220.11 angstrom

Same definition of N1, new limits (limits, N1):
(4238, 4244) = 4243.49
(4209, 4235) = 4220.11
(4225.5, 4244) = 4243.49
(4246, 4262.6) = 4247.40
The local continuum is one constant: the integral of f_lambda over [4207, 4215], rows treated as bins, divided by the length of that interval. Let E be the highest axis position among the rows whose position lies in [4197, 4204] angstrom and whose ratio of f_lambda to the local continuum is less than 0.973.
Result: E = 4201.68 angstrom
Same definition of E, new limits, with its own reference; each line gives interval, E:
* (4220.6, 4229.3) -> 4228.86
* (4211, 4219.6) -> 4218.16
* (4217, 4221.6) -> 4218.16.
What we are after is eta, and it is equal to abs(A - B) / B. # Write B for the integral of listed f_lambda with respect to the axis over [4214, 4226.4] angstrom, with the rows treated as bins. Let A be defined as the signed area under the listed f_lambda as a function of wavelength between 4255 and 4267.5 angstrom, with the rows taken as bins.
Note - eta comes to 0.067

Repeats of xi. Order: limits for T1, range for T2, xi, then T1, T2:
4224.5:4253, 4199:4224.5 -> 55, 59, 52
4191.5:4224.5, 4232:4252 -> 53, 67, 42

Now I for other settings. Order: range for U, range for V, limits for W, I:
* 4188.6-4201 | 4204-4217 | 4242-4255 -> -99.46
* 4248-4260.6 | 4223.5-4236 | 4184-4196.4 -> -99.70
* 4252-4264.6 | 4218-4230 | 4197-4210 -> -99.42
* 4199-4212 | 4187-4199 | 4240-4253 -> -99.49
